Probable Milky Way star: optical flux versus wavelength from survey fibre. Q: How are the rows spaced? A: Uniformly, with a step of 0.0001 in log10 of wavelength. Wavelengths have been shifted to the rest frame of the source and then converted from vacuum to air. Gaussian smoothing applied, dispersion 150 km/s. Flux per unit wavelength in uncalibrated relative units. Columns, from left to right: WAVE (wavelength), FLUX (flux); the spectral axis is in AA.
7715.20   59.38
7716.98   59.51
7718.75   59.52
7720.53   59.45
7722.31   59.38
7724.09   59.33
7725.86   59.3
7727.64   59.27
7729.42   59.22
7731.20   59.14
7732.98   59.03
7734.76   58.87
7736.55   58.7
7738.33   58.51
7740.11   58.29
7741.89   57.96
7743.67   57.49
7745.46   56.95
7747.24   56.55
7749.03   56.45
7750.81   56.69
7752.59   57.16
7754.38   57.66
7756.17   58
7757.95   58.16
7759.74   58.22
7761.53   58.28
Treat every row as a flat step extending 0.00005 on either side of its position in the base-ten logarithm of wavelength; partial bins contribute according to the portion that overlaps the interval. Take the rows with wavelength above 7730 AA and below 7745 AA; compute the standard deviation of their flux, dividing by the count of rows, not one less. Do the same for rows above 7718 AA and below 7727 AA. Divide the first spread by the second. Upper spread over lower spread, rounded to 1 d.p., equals 6.6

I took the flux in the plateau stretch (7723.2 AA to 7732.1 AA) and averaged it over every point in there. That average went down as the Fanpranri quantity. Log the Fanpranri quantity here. 59.3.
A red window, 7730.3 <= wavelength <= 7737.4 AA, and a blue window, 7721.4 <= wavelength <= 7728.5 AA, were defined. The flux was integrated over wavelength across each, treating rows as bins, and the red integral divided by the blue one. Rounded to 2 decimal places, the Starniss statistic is 0.99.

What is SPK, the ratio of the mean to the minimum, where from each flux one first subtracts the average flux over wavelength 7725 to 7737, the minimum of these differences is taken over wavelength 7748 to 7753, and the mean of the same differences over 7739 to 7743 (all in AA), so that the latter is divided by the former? 0.36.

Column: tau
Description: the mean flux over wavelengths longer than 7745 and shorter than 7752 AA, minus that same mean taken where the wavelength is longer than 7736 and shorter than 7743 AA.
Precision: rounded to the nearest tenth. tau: -1.7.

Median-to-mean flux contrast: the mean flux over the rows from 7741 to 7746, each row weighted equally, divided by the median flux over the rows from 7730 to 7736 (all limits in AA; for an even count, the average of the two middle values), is 0.974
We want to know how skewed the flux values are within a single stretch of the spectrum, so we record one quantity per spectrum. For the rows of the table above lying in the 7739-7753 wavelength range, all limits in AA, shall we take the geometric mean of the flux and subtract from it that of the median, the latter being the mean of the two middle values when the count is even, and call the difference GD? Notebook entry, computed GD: 0.13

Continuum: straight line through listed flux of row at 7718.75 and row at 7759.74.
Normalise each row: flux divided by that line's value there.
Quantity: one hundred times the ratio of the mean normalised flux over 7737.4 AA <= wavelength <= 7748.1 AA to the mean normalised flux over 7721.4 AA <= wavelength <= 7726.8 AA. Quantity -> 98.1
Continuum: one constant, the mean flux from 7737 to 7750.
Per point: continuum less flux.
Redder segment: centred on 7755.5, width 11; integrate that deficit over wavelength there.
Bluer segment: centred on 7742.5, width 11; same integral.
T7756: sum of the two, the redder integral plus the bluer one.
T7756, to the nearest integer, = -4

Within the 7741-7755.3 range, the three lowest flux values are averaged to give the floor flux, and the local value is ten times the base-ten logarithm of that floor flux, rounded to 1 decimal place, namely 17.5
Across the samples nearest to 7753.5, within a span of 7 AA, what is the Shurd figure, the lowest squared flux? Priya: 3214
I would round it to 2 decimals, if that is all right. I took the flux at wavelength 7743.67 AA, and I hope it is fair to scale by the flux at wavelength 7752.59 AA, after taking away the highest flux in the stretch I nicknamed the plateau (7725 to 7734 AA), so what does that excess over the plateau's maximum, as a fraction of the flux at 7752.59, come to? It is -0.03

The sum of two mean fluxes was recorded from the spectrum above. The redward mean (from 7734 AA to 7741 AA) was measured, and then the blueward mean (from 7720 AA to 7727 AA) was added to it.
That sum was 118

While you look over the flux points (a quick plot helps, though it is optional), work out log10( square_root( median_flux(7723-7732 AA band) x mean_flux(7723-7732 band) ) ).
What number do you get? 1.77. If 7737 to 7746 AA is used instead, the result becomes 1.76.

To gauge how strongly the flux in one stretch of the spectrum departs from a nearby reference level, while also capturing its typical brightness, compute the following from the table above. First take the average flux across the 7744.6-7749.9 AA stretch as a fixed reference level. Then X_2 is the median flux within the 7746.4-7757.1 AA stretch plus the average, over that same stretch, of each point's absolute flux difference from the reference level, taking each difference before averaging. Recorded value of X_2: 57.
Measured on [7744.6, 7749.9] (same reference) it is 57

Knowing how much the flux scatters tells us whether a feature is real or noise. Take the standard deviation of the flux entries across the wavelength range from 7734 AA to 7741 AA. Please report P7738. 0.2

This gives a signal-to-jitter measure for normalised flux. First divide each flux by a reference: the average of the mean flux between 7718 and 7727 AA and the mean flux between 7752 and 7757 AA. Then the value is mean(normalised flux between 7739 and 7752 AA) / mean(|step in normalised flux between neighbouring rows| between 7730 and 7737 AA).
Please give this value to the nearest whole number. 390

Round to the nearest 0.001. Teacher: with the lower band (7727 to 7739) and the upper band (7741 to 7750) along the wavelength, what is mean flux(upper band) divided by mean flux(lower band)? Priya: 0.968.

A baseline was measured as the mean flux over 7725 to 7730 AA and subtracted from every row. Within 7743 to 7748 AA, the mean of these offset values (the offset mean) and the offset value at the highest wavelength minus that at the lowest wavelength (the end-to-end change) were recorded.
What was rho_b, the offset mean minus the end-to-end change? -1.3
